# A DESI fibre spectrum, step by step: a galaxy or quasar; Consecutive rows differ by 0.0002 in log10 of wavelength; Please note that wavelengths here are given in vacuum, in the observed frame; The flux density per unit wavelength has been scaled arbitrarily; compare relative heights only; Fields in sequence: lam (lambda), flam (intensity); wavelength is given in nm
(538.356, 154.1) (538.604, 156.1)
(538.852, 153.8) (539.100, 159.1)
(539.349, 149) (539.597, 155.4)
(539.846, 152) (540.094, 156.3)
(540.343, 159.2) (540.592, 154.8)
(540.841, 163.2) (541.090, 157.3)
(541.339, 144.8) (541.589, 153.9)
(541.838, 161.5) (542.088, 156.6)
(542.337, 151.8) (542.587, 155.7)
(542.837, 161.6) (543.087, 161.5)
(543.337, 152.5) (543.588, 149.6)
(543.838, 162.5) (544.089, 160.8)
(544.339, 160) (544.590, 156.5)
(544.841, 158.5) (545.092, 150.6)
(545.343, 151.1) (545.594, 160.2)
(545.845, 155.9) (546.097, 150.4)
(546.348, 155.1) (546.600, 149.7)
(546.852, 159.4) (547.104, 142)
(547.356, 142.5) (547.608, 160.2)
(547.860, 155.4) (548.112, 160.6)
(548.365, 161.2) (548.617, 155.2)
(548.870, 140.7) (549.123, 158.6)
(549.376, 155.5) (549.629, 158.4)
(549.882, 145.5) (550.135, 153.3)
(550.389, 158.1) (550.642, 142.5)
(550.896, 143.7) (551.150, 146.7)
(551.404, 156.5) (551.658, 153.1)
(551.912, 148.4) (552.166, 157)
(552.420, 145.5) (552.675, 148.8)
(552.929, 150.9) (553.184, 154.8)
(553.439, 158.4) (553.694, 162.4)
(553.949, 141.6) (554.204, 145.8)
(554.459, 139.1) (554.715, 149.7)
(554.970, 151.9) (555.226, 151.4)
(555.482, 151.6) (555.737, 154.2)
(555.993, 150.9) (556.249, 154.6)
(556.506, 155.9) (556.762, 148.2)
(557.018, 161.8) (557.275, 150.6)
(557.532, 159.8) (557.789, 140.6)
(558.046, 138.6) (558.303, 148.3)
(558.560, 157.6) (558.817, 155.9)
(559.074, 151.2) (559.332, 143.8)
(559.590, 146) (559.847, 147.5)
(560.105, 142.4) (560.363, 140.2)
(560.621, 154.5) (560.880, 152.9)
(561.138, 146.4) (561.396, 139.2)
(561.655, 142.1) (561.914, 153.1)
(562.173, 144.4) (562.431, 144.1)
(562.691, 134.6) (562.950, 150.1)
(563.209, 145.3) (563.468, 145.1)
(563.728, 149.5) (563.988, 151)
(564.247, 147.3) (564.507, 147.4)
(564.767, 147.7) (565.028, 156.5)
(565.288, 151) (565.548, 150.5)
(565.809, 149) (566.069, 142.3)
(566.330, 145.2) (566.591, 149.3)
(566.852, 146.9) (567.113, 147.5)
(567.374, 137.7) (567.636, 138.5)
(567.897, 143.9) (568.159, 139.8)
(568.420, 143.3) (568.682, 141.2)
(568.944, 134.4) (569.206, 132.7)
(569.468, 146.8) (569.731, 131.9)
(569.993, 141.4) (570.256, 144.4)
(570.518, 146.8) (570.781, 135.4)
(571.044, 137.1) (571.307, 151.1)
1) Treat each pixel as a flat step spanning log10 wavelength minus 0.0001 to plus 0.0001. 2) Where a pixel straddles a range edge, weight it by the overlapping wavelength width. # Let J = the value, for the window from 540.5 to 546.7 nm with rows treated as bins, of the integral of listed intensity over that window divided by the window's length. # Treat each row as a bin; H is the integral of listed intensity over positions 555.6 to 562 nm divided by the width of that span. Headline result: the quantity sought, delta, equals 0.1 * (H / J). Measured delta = 0.096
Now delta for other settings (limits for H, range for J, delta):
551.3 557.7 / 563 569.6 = 0.105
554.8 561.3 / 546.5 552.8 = 0.099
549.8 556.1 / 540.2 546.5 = 0.096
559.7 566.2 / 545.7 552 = 0.096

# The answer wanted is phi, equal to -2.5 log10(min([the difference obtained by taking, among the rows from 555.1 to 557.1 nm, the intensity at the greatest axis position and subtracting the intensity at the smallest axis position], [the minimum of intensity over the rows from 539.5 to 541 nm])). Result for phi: -2.5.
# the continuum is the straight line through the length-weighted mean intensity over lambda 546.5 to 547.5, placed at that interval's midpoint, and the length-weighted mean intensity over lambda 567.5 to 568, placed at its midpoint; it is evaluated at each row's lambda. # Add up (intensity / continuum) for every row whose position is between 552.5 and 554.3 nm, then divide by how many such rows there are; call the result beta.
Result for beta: 1.04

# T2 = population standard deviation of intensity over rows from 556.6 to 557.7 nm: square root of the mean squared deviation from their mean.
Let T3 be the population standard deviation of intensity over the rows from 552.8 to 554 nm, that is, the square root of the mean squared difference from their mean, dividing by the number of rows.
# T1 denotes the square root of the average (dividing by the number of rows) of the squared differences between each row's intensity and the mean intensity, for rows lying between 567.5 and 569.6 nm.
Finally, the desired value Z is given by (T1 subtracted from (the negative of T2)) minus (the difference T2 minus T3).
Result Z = -9.0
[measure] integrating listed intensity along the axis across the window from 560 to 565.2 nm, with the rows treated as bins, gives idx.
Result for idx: 763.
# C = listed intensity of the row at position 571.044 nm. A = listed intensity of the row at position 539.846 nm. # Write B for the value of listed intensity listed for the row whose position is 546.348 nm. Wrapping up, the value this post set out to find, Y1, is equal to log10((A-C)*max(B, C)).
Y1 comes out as 3.4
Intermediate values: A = 152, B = 155.1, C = 137.1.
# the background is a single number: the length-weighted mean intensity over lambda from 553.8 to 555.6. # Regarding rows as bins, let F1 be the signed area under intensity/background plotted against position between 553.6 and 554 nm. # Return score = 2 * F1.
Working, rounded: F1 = 0.42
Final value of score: 0.83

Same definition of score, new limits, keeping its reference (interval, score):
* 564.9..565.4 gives 1.04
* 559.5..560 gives 1.00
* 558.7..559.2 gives 1.04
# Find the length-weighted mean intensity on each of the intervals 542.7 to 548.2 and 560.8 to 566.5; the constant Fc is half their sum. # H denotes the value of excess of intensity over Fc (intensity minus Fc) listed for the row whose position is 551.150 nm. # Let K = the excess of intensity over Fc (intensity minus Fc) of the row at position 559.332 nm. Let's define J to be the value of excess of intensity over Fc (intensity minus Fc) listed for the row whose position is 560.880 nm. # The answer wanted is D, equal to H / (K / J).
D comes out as 1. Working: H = -4.4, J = 2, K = -7.3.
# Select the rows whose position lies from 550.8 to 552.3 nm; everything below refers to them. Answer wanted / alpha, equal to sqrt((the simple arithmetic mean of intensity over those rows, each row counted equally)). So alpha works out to 12.3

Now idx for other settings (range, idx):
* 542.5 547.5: 774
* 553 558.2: 785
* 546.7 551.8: 777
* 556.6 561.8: 772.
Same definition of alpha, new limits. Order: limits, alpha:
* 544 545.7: 12.5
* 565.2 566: 12.3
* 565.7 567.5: 12.1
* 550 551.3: 12.2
